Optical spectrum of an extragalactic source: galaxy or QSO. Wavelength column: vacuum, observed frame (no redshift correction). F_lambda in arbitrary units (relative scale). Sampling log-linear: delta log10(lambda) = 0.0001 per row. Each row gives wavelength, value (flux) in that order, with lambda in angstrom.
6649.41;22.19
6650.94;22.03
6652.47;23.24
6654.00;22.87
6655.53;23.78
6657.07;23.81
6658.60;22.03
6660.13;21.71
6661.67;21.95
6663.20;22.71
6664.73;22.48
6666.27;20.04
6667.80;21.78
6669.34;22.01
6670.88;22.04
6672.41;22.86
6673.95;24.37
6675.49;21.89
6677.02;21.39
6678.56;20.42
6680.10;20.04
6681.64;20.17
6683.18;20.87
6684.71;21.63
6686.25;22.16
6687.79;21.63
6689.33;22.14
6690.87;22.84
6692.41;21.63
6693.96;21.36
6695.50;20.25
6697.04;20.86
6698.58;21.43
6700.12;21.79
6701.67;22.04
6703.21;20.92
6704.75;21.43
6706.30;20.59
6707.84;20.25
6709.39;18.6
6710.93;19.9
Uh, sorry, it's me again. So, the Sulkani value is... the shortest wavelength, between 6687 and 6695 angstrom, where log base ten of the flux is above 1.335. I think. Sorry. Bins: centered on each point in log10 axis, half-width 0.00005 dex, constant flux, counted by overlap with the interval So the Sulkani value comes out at 6687.79 angstrom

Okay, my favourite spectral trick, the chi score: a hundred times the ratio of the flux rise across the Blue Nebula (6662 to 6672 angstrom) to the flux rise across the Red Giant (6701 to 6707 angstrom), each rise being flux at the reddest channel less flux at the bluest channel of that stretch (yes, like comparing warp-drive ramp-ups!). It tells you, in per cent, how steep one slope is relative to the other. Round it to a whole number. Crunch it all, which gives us 46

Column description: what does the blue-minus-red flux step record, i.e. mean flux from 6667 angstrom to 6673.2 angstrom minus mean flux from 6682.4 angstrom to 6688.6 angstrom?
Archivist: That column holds 0.6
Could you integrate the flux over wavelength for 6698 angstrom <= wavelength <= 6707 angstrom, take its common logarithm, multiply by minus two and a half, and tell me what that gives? -5.7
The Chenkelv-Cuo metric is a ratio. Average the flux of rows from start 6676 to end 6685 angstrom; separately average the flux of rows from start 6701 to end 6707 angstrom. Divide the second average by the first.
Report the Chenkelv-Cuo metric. 1.02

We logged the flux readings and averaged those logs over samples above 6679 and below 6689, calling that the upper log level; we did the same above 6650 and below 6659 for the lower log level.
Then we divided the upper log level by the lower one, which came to 0.973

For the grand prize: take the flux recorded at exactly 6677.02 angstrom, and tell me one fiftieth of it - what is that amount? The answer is 0.428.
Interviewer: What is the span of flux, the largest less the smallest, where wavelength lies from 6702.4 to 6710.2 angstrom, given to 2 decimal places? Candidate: 2.83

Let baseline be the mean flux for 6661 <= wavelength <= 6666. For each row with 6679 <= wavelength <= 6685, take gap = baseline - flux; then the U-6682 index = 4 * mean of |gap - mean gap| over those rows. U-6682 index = 2.3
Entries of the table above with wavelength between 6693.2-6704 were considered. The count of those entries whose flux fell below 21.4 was 4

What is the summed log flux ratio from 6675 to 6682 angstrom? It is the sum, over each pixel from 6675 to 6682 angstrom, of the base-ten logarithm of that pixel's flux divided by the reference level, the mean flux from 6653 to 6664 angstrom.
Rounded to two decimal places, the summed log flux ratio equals -0.19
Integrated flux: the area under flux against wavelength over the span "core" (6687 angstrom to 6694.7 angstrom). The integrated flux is 169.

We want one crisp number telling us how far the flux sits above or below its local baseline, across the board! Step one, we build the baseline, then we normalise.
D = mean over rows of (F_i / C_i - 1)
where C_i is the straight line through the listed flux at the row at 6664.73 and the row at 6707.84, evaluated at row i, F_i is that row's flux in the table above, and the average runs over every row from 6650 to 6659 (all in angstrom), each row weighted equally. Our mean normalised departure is -0.001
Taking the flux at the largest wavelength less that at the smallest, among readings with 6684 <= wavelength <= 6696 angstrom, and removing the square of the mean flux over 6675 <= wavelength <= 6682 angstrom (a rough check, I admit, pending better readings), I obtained -433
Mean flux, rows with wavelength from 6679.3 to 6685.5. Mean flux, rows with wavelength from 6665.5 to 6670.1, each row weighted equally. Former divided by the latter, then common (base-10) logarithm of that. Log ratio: -0.012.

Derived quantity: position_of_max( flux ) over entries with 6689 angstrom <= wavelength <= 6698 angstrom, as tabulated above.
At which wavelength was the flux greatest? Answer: 6690.87 angstrom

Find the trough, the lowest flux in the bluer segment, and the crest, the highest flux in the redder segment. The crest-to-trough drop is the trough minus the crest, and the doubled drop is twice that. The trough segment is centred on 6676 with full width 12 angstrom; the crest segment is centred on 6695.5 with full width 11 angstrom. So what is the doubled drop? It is -6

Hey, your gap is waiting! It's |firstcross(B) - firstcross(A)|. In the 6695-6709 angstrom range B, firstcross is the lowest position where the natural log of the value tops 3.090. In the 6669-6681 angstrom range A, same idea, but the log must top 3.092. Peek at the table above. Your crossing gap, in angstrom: 30.8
